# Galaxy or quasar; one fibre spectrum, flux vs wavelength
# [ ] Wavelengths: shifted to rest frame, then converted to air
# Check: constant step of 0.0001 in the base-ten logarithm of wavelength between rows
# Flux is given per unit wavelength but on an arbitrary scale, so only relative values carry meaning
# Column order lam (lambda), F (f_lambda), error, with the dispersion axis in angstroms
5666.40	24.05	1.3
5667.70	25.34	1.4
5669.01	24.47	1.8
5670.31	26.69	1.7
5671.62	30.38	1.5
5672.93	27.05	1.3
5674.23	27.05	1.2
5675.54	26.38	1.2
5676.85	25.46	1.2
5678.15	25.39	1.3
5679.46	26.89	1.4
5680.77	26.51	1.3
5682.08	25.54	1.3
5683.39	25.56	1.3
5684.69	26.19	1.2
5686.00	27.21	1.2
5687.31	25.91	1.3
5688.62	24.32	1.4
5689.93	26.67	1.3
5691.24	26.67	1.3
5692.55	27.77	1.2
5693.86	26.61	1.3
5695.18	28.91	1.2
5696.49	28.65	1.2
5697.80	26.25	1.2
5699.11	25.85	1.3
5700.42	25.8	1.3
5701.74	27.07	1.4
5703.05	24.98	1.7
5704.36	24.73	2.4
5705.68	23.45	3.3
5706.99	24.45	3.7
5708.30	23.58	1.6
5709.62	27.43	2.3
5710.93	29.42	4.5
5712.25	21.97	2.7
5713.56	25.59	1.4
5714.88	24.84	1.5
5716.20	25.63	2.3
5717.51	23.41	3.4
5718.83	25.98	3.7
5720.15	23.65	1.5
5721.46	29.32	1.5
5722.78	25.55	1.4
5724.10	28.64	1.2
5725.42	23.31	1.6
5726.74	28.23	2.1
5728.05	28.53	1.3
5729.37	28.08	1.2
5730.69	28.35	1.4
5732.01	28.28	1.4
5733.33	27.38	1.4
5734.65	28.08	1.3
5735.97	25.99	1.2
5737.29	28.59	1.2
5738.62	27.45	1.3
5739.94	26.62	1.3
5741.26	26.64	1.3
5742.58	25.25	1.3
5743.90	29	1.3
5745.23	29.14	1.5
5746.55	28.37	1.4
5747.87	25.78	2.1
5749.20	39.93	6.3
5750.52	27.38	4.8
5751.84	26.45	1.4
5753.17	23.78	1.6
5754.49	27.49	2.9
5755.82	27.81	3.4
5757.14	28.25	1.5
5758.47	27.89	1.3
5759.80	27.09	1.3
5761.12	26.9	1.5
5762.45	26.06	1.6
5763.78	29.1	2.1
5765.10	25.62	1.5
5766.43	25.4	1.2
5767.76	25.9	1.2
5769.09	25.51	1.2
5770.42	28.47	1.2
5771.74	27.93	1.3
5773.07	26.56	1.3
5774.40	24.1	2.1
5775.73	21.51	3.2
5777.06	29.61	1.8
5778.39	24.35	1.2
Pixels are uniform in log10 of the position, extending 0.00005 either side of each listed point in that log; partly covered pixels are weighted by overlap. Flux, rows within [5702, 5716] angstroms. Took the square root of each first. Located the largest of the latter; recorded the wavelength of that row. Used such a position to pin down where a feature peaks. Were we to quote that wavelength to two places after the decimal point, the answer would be 5710.93 angstroms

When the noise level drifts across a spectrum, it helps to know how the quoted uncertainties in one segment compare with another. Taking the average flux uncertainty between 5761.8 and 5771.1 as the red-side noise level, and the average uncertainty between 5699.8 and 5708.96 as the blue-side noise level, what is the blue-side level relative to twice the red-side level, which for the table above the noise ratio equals 0.77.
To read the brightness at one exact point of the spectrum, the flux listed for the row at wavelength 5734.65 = 28.08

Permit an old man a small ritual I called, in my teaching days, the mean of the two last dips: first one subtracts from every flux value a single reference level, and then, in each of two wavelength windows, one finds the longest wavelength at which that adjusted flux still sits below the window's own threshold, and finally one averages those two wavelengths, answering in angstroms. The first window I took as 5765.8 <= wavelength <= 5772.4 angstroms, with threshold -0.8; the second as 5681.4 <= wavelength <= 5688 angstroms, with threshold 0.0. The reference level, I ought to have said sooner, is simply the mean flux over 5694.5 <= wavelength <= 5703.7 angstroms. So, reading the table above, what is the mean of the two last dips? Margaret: 5728.2 angstroms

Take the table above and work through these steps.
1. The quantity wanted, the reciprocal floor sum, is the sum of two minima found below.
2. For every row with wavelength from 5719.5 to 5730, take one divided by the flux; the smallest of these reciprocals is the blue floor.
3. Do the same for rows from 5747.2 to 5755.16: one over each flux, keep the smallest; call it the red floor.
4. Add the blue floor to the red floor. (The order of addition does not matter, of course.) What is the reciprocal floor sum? 0.059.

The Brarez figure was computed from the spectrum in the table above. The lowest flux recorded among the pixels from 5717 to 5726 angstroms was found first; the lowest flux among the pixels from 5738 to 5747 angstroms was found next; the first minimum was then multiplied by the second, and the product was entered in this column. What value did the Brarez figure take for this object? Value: 589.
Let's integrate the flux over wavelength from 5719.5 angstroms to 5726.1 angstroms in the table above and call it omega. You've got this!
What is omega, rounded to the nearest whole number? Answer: 172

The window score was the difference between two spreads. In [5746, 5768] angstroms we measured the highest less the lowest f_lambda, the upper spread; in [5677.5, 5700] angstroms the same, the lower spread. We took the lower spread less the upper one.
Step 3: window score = -12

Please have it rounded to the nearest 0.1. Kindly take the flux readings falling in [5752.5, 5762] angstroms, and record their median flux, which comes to 27.5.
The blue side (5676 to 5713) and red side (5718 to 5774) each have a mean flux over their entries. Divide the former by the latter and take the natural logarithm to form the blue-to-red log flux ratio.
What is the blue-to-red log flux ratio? -0.05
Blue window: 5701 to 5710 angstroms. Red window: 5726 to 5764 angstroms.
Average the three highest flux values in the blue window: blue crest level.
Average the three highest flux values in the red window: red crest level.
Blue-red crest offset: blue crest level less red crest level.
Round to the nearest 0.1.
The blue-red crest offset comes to -6.2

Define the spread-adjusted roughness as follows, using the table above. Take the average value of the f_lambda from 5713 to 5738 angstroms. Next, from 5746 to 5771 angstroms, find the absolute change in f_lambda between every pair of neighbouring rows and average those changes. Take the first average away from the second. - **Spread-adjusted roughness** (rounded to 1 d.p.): -23.9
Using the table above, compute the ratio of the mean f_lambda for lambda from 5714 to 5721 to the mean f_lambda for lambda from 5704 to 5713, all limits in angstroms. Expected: 0.99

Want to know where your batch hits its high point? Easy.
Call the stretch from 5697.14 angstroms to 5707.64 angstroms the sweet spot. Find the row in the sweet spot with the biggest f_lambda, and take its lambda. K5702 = 5701.74 angstroms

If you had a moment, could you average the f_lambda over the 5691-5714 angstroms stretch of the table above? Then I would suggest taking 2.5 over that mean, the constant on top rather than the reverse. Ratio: 0.0959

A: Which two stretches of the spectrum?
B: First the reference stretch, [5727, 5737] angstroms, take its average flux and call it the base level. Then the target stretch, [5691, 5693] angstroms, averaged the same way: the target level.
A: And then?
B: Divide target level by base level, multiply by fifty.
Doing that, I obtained 48.9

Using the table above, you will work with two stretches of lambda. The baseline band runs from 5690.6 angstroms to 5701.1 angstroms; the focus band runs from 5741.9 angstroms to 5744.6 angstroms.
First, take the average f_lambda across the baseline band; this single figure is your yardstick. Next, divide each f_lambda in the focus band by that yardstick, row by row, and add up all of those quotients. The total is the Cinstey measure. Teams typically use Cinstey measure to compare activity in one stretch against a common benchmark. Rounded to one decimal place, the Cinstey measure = 2.0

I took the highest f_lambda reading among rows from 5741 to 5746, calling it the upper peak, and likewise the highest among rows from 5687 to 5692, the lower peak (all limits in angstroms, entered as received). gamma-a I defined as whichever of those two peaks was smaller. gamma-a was 26.7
